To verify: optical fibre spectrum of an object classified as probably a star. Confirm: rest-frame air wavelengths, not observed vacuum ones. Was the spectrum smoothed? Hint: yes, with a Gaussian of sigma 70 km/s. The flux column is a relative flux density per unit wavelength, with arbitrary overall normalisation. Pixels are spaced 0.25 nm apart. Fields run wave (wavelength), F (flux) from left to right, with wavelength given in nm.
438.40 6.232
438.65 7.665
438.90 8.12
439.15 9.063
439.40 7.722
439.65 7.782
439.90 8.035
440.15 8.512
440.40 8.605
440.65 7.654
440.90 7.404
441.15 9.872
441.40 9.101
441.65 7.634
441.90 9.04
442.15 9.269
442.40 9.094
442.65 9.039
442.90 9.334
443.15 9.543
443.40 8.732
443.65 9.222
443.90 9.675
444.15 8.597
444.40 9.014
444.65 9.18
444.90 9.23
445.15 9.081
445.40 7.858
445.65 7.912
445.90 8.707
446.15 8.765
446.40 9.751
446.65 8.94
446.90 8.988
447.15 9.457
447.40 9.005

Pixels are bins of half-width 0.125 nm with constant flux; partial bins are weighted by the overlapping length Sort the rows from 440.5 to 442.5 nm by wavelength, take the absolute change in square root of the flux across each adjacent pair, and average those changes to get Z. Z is 0.17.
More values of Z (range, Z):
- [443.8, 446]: 0.08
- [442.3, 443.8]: 0.06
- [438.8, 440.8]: 0.10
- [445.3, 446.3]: 0.05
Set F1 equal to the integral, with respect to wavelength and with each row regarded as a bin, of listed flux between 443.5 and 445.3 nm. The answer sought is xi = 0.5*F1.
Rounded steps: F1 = 16.4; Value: 8.21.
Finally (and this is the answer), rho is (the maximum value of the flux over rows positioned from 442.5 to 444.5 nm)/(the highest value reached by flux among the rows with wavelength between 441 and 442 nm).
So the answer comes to 0.98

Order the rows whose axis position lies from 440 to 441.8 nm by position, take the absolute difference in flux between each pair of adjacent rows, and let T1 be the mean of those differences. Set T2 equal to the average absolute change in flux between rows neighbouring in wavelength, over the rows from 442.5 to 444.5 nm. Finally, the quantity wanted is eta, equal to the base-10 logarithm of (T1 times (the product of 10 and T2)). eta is 0.7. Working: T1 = 1.00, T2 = 0.54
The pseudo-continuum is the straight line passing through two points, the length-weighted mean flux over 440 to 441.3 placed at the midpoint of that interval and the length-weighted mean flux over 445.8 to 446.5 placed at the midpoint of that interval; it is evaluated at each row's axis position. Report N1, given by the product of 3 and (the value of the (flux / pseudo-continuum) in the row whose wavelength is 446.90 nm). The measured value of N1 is 2.95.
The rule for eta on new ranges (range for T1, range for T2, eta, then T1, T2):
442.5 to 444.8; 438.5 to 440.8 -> 0.4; 0.49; 0.57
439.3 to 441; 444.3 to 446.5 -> 0.2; 0.35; 0.44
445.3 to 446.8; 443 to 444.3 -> 0.6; 0.54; 0.71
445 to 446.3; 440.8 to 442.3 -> 0.8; 0.53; 1.27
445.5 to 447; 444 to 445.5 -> 0.3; 0.54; 0.40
